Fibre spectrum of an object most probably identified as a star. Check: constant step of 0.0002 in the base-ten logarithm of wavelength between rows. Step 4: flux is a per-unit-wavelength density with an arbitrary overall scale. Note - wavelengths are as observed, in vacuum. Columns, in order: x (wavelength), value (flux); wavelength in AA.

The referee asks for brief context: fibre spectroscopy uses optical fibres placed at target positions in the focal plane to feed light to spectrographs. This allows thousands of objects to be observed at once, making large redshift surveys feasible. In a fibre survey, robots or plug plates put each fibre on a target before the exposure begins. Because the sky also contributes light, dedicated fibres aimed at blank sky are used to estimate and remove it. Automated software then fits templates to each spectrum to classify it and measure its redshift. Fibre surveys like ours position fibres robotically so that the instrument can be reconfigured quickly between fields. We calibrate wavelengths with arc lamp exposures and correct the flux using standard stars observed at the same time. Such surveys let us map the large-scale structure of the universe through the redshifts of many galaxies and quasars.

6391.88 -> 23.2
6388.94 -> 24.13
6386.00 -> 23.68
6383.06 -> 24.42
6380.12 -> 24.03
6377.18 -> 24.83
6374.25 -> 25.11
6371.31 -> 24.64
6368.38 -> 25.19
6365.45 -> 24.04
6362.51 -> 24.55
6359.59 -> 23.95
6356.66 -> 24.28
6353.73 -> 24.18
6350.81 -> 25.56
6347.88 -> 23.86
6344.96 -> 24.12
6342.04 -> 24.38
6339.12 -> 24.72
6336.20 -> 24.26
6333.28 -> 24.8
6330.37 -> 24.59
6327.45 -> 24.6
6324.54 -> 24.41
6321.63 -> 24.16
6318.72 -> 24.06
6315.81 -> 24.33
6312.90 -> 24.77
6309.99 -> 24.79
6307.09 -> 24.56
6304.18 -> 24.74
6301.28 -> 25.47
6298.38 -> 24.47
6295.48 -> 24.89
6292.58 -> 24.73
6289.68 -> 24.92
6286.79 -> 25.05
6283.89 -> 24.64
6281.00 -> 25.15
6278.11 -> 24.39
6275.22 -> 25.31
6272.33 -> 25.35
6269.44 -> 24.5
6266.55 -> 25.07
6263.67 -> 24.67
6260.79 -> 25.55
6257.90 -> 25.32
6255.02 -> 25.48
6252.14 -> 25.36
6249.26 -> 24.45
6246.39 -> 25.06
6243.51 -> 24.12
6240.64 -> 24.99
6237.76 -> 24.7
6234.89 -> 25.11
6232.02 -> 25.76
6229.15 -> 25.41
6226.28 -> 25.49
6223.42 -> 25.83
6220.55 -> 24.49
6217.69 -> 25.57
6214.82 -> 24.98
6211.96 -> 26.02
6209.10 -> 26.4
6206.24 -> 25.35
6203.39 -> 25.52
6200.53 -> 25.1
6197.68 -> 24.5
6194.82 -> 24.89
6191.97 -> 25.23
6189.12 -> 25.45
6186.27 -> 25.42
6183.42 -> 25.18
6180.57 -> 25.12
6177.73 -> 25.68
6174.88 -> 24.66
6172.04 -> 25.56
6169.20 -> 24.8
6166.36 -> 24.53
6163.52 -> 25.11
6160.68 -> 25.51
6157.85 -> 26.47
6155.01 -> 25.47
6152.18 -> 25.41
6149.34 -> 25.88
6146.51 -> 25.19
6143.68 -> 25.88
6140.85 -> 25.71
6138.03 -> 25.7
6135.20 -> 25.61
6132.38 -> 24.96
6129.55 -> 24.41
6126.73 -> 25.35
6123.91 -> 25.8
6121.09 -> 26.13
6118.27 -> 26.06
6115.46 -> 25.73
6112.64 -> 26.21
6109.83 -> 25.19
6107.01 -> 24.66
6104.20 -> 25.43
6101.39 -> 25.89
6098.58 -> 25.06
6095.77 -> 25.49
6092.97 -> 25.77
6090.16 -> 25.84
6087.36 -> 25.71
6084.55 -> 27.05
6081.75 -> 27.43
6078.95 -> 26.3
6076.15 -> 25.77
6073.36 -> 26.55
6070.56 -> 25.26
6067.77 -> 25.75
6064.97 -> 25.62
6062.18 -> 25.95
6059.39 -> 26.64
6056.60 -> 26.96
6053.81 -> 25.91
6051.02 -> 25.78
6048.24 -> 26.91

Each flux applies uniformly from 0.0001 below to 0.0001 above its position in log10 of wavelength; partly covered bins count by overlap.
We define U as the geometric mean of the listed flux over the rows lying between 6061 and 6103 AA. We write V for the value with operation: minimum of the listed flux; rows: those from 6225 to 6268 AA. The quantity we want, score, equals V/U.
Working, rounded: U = 26.0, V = 24.12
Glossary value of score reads 0.93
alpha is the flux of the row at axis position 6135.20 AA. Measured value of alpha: 25.61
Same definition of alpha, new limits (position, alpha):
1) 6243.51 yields 24.12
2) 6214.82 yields 24.98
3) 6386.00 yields 23.68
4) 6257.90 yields 25.32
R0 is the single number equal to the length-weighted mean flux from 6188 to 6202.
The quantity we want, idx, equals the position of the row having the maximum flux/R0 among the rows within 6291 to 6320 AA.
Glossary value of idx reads 6301.28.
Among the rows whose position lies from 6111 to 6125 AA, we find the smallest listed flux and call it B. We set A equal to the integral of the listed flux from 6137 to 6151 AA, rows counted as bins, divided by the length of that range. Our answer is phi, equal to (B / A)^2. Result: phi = 1.00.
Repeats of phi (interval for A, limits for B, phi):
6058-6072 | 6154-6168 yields 0.90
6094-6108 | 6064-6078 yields 0.99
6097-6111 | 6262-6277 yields 0.94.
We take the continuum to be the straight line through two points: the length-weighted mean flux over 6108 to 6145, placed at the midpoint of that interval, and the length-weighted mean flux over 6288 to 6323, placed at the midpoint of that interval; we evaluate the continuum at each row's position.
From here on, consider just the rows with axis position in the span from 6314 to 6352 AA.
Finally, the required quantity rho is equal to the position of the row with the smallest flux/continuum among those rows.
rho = 6347.88 AA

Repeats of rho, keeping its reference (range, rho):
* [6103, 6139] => 6129.55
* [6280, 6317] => 6315.81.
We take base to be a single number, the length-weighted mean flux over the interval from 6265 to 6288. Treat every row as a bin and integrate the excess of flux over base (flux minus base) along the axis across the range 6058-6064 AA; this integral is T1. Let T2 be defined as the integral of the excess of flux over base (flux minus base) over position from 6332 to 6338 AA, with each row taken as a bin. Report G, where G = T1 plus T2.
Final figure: 6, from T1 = 8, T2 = -2.4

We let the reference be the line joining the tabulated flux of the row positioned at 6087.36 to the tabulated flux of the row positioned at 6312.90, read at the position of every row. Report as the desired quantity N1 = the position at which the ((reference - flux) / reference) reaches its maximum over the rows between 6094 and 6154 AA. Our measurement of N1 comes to 6129.55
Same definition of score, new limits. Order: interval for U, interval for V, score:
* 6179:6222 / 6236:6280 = 0.95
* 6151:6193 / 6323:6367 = 0.94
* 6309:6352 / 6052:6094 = 1.03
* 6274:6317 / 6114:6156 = 0.98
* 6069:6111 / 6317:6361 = 0.92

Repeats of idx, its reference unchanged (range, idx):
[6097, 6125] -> 6112.64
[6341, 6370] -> 6350.81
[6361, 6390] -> 6368.38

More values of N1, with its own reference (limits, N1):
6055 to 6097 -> 6070.56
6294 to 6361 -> 6347.88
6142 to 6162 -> 6146.51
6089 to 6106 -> 6098.58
